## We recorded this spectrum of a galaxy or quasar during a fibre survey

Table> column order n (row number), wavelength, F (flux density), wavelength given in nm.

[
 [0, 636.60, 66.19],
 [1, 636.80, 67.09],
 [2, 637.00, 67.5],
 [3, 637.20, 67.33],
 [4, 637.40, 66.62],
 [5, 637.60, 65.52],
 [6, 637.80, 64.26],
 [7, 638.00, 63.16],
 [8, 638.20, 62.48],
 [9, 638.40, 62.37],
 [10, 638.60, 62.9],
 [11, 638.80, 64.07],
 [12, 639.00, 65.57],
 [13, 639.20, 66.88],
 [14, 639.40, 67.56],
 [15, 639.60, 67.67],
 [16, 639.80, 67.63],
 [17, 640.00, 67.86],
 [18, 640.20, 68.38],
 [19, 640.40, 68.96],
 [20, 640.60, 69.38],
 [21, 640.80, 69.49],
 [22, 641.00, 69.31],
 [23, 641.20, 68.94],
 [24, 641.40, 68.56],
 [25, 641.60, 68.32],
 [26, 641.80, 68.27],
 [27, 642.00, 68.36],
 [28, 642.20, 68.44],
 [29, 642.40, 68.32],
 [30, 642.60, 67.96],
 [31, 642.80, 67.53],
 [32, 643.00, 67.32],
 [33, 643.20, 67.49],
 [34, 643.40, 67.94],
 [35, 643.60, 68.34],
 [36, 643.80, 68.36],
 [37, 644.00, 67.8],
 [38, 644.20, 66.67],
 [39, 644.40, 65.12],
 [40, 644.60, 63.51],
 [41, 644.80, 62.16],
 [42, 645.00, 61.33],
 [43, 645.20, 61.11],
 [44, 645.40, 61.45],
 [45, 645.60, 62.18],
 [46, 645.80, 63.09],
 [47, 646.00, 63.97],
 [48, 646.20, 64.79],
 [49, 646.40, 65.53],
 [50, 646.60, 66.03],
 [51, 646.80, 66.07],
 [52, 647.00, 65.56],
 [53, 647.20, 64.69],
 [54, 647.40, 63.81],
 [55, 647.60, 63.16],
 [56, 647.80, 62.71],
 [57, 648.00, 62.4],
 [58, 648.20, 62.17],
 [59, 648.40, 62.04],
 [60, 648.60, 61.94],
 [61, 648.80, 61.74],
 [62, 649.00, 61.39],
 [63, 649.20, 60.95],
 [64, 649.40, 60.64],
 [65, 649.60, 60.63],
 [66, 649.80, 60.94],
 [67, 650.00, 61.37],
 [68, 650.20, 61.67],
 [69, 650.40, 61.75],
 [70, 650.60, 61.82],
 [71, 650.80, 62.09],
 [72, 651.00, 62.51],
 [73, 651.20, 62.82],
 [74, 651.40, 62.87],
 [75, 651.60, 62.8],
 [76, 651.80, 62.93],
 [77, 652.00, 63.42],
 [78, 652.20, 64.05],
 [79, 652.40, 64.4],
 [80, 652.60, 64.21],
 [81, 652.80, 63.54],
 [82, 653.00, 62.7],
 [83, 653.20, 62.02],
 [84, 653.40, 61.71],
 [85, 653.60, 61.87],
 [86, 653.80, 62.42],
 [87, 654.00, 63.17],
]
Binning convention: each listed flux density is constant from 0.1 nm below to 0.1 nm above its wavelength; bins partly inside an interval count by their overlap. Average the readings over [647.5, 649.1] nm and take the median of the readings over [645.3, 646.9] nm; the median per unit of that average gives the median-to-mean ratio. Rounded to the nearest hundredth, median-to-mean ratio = 1.04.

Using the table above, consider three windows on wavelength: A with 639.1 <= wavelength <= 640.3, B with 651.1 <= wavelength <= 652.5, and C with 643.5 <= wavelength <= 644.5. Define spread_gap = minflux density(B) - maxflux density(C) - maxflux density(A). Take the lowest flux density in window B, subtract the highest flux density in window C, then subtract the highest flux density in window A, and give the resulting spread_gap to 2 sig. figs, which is -74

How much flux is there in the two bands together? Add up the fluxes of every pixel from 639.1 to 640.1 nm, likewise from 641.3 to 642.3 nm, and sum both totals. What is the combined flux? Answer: 680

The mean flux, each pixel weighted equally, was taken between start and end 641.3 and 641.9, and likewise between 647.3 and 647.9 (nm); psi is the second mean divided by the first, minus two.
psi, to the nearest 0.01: -1.08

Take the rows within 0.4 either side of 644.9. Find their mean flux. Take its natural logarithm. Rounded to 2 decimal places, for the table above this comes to 4.13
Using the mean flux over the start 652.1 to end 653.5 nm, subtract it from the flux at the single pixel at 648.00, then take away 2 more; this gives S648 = -3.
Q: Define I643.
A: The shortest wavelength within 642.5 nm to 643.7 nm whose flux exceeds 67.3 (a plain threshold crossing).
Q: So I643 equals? 642.60 nm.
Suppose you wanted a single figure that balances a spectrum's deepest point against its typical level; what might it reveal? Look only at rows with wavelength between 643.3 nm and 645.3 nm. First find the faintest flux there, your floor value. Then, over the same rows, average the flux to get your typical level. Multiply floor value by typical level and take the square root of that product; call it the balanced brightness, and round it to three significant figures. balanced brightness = 63.1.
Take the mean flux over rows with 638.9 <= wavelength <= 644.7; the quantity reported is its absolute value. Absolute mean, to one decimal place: 67.8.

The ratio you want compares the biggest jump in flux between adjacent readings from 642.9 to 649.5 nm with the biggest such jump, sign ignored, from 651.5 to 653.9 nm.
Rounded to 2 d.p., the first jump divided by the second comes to 1.92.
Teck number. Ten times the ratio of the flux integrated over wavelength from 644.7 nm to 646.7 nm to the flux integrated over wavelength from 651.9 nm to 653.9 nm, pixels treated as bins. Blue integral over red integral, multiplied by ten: 10.0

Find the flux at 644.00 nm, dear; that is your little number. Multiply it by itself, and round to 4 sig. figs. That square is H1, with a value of 4597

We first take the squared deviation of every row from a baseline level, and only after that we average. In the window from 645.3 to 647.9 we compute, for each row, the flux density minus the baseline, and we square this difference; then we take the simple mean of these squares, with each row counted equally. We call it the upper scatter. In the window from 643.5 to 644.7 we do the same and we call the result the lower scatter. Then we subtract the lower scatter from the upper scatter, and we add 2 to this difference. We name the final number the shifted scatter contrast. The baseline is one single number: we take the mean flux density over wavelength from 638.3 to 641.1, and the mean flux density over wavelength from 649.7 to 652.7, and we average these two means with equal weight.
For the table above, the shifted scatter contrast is -2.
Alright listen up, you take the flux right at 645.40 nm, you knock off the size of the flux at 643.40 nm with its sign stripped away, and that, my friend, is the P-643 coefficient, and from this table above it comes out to -6.5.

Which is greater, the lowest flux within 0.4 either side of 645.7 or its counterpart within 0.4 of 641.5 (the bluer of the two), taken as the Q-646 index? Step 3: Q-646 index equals 68.3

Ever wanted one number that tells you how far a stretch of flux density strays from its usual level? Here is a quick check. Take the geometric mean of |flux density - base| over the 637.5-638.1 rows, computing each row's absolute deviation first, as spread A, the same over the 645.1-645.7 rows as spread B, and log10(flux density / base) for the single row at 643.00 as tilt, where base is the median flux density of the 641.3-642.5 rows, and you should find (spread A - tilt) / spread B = 0.58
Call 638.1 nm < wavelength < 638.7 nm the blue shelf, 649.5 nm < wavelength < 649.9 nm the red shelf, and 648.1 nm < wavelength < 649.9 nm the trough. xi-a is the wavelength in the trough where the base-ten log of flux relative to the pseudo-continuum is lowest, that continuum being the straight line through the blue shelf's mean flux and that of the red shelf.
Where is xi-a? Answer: 649.40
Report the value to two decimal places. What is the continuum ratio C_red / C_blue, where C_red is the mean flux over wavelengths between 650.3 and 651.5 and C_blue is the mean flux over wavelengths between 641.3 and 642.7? 0.91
